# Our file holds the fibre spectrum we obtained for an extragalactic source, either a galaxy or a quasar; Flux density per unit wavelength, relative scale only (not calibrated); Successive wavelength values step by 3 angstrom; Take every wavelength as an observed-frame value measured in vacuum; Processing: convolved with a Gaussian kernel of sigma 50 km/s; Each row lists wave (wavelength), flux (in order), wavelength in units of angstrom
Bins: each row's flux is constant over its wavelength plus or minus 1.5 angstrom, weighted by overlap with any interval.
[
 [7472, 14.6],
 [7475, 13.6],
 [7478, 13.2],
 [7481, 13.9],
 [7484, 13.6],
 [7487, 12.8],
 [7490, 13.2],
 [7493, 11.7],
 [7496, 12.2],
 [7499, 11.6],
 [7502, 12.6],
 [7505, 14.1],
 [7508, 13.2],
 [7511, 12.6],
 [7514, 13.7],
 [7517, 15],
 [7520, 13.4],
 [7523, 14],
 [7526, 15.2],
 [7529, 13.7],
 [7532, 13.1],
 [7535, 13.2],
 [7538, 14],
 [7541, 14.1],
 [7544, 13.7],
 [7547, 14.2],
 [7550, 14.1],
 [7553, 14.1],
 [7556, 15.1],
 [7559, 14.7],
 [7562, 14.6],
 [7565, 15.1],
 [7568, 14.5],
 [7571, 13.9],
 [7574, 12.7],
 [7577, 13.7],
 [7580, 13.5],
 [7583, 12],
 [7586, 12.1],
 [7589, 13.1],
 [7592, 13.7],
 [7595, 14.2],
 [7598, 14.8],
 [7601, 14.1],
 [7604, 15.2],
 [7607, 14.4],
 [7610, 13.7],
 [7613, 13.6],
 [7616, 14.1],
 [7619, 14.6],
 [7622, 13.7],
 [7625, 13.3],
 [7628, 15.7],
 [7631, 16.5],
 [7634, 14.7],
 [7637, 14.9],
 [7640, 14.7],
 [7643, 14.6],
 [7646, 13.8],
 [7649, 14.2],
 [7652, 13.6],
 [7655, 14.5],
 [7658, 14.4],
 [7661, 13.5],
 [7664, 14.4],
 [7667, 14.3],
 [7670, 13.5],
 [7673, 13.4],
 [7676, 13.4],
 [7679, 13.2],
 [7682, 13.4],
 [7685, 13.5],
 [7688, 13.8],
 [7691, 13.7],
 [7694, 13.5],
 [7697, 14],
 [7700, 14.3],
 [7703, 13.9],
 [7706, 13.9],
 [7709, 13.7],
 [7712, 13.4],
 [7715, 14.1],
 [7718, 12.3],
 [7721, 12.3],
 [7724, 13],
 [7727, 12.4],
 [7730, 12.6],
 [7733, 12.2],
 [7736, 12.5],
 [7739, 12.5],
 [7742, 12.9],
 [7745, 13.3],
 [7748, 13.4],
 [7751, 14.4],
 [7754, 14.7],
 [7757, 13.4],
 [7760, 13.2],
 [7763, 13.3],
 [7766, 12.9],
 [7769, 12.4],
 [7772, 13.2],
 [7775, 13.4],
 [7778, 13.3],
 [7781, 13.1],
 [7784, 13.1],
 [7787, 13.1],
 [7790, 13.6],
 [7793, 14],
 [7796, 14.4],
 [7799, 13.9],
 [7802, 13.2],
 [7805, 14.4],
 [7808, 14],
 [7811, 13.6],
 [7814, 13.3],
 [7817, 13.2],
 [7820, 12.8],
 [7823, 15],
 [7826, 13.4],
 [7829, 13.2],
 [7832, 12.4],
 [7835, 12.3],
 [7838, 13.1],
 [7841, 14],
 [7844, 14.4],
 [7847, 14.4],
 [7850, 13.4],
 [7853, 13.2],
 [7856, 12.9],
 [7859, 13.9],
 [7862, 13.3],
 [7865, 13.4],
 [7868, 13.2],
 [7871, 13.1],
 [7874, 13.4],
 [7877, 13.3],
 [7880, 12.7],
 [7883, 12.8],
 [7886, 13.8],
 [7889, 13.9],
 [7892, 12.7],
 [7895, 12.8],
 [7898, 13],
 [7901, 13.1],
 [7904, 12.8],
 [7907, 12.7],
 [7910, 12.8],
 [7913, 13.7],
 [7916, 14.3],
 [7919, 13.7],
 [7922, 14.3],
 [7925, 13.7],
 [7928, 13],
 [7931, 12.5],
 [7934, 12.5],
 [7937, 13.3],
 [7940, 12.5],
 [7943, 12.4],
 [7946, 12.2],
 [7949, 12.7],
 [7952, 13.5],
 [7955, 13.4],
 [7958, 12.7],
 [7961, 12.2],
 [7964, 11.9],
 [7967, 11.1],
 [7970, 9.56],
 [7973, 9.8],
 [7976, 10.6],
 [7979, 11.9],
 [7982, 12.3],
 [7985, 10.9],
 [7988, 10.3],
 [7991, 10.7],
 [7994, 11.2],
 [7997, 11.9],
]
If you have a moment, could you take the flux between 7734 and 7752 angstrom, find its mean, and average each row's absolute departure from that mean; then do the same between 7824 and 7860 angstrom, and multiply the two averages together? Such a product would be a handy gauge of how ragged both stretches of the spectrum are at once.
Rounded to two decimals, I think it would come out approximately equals 0.28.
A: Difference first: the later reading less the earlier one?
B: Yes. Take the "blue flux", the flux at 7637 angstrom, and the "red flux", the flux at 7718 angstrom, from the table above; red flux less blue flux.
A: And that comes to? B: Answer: -2.6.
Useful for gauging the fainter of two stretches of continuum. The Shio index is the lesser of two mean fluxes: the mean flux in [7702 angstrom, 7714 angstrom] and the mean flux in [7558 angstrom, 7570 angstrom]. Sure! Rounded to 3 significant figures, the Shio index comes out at 13.7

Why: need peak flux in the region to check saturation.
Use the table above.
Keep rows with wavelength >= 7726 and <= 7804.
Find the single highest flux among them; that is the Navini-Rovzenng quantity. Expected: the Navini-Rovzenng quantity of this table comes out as 14.7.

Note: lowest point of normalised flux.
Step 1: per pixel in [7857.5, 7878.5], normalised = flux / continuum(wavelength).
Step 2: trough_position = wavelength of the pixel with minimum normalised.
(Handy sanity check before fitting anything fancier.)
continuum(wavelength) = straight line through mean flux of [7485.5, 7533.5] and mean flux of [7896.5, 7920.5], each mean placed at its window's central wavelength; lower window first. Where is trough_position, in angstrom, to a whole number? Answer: 7871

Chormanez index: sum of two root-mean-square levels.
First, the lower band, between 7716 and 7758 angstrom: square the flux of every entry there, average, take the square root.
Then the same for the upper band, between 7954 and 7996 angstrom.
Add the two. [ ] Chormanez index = 24.4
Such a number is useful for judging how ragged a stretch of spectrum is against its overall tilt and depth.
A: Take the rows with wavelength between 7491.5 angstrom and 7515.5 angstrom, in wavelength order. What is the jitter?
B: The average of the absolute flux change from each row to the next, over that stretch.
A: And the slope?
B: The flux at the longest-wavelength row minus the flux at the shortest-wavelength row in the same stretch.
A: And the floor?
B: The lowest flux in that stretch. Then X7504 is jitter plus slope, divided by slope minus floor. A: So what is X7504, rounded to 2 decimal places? -0.30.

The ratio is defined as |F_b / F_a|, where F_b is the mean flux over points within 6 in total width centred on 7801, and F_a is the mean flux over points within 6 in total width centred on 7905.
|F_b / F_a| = 1.06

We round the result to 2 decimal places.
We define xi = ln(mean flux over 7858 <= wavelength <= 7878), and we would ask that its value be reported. 2.59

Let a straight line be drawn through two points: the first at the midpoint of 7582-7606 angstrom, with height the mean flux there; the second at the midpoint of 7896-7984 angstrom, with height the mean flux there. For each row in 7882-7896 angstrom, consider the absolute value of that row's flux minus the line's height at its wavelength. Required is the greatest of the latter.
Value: 1.18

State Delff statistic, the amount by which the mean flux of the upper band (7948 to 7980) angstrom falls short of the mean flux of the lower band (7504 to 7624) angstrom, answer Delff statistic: 2.2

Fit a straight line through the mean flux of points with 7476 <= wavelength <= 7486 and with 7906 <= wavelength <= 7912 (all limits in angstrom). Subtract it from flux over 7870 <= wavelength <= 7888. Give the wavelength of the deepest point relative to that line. 7880 angstrom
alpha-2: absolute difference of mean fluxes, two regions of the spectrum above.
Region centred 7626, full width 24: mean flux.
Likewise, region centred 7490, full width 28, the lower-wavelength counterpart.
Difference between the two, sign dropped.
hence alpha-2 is 1.9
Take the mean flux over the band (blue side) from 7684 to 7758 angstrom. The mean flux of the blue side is 13.35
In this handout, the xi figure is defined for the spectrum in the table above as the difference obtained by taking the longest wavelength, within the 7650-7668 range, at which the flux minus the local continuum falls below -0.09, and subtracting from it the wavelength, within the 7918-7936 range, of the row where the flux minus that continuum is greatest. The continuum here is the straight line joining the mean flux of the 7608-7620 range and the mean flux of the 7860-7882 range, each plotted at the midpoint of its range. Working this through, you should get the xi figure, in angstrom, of -261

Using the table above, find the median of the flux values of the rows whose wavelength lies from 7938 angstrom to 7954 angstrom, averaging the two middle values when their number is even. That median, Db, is 12.5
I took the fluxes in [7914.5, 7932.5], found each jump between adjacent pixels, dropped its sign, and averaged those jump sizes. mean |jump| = 0.60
